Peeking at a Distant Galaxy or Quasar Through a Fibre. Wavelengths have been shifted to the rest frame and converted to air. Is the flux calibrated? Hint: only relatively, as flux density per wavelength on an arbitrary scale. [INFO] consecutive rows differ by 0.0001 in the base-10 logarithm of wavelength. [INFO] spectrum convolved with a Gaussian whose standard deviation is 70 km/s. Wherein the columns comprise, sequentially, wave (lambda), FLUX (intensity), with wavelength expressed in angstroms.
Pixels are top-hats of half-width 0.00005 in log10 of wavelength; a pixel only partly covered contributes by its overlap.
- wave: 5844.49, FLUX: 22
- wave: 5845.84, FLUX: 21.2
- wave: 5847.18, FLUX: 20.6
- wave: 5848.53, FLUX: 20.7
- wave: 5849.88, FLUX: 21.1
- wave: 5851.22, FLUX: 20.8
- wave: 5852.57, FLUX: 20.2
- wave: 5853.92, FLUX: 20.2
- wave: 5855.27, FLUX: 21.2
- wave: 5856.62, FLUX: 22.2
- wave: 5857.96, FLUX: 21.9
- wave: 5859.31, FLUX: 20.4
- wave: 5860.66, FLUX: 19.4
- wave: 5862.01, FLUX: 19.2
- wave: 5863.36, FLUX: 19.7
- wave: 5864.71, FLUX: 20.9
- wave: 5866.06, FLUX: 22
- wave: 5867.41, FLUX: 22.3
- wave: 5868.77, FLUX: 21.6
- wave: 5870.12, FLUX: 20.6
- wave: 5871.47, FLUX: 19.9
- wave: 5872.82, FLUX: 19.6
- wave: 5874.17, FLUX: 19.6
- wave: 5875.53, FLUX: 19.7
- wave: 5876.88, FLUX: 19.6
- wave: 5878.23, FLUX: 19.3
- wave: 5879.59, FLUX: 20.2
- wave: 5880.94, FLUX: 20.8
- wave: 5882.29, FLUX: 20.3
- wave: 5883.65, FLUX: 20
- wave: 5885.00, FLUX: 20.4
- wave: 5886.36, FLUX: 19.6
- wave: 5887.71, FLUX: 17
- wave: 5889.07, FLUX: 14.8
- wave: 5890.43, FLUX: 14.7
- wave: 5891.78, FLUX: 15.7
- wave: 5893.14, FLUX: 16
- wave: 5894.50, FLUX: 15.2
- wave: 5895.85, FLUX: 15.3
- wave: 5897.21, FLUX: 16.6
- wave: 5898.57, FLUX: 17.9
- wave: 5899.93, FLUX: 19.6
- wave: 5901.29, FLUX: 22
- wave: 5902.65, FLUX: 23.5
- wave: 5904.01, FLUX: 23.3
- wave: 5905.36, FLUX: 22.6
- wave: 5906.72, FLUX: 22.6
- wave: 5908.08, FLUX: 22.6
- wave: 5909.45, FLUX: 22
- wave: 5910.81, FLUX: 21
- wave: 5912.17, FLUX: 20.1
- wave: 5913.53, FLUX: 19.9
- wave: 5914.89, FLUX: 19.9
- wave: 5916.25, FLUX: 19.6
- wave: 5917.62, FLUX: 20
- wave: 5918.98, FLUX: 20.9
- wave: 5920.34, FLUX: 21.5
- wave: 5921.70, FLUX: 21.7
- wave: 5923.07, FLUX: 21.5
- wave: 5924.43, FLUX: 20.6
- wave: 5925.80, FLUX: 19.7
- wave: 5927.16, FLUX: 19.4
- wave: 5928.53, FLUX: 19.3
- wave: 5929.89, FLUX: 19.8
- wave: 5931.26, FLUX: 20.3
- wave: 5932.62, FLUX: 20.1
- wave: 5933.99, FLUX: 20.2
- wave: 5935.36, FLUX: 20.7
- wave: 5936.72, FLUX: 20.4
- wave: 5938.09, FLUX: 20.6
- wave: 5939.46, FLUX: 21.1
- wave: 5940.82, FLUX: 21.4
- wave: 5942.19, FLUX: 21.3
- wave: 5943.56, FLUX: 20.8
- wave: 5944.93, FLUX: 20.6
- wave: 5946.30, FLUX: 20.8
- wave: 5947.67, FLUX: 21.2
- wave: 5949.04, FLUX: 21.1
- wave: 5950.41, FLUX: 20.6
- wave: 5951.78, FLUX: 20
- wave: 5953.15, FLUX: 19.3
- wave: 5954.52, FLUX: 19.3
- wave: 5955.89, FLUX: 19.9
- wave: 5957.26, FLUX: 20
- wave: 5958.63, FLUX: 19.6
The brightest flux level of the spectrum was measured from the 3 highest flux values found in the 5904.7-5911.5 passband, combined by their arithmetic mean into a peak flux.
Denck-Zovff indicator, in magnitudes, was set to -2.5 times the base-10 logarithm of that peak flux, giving -3.39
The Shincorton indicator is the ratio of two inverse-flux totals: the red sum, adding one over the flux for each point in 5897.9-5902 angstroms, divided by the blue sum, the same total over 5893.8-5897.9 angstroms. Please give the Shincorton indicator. 0.80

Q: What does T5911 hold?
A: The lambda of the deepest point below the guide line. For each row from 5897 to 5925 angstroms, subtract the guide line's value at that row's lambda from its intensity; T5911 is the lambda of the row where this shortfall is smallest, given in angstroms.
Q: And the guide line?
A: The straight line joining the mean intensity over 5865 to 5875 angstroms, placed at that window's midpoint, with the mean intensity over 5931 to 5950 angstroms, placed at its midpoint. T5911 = 5897.21 angstroms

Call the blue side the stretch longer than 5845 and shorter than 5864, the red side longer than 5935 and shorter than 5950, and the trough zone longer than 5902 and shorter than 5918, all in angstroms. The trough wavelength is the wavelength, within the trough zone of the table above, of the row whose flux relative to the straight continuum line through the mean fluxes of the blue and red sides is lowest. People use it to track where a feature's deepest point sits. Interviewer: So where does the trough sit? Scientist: 5916.25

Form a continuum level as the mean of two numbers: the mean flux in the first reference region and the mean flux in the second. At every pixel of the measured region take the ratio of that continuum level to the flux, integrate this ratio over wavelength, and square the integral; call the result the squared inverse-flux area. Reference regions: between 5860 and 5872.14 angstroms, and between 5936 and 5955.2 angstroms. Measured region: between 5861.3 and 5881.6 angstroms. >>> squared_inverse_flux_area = 425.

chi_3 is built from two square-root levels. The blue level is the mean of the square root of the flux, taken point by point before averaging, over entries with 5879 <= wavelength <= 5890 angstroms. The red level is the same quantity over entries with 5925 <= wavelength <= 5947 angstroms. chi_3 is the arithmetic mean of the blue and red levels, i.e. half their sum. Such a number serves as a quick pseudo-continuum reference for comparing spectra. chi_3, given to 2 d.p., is 4.44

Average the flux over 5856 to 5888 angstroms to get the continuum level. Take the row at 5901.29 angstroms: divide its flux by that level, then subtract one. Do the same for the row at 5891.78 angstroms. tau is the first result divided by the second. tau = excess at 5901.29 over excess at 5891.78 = -0.4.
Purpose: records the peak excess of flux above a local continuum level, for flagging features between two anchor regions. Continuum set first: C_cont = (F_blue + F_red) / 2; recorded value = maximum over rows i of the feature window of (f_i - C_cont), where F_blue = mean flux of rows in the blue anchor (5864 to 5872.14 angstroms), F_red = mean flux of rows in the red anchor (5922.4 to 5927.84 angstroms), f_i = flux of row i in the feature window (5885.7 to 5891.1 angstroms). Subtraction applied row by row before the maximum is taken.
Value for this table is -1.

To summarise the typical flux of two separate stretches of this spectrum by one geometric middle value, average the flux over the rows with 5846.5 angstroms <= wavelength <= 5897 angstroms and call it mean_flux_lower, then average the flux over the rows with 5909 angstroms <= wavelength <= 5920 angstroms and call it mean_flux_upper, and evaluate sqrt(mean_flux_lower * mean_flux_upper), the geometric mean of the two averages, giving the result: 20.0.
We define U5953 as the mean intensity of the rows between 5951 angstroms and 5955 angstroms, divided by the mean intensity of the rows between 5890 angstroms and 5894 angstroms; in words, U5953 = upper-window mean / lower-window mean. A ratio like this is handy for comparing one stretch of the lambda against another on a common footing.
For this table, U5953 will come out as 1.26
